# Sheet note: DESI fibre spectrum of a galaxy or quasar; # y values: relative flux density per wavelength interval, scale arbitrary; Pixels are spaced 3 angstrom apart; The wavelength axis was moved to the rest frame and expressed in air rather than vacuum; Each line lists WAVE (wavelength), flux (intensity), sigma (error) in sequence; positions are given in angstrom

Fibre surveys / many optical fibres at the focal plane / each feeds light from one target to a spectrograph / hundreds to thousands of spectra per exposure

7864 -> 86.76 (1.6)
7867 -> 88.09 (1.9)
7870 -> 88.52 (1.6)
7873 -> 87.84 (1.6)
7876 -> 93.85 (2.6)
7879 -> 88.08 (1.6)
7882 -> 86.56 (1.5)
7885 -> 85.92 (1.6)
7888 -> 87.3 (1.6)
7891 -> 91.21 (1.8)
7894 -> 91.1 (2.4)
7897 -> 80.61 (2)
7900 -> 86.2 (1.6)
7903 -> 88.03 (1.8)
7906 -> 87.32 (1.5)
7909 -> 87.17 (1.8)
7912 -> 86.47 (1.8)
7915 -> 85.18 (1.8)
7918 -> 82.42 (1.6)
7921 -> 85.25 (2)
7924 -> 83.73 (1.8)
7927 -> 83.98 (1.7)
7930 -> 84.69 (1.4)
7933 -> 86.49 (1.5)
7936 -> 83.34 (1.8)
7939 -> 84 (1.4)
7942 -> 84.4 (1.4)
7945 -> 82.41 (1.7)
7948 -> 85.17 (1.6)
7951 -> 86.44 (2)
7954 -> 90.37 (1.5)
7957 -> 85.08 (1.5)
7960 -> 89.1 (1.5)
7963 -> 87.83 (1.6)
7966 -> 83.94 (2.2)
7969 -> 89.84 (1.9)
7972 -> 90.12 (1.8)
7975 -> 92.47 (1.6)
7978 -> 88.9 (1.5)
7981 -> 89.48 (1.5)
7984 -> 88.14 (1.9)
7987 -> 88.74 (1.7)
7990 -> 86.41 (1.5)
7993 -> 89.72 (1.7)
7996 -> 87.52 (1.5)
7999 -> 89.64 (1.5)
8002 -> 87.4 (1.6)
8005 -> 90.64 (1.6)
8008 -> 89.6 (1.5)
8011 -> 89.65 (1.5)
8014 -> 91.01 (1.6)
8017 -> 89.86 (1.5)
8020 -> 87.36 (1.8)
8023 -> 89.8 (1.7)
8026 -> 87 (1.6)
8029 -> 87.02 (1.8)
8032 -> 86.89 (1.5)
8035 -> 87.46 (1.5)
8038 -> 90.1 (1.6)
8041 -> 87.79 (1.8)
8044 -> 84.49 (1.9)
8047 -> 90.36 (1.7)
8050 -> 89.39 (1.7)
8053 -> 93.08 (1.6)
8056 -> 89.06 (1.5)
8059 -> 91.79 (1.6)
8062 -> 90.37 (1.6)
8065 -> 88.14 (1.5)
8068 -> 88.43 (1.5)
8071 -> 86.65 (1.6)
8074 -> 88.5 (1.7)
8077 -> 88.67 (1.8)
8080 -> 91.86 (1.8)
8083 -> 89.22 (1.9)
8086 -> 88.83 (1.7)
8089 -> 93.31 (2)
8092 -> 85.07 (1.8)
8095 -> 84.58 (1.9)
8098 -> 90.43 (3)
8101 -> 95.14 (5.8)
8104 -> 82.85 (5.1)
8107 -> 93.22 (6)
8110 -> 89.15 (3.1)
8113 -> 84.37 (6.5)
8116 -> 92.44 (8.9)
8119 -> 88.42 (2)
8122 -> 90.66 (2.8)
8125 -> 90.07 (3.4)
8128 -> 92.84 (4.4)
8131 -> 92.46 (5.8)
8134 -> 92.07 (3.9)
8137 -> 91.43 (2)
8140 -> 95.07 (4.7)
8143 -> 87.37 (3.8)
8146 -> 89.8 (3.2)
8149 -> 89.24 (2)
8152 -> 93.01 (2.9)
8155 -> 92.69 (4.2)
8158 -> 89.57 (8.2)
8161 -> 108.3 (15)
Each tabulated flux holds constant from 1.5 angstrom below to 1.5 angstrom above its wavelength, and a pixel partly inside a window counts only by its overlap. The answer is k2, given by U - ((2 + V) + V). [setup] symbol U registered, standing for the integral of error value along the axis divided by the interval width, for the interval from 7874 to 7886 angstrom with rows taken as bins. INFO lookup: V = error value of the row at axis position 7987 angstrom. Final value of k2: -3.6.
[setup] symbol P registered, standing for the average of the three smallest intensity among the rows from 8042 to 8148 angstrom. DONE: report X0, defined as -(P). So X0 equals -83.9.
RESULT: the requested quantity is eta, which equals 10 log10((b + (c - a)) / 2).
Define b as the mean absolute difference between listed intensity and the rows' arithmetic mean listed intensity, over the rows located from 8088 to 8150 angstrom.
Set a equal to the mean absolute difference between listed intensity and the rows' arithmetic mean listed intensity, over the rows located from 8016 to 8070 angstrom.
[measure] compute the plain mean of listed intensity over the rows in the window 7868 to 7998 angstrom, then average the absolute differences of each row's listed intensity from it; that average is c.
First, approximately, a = 1.62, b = 2.8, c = 2.3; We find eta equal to 2.3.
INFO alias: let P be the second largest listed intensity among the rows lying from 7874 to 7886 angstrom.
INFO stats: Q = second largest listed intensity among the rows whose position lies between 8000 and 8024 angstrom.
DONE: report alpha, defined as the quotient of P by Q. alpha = 0.97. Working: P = 88.08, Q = 90.64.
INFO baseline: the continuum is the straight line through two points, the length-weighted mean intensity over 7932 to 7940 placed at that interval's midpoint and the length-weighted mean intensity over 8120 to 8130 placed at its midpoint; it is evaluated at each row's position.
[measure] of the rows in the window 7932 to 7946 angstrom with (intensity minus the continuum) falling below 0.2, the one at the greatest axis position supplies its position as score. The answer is 7945 angstrom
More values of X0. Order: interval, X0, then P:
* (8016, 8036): -87.0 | 87.0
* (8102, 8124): -85.2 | 85.2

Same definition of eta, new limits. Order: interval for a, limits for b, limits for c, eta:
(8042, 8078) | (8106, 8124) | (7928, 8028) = 1.6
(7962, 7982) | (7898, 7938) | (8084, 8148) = 0.9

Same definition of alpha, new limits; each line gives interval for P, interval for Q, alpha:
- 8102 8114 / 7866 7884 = 1.01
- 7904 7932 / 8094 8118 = 0.94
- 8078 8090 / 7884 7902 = 1.01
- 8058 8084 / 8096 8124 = 0.98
